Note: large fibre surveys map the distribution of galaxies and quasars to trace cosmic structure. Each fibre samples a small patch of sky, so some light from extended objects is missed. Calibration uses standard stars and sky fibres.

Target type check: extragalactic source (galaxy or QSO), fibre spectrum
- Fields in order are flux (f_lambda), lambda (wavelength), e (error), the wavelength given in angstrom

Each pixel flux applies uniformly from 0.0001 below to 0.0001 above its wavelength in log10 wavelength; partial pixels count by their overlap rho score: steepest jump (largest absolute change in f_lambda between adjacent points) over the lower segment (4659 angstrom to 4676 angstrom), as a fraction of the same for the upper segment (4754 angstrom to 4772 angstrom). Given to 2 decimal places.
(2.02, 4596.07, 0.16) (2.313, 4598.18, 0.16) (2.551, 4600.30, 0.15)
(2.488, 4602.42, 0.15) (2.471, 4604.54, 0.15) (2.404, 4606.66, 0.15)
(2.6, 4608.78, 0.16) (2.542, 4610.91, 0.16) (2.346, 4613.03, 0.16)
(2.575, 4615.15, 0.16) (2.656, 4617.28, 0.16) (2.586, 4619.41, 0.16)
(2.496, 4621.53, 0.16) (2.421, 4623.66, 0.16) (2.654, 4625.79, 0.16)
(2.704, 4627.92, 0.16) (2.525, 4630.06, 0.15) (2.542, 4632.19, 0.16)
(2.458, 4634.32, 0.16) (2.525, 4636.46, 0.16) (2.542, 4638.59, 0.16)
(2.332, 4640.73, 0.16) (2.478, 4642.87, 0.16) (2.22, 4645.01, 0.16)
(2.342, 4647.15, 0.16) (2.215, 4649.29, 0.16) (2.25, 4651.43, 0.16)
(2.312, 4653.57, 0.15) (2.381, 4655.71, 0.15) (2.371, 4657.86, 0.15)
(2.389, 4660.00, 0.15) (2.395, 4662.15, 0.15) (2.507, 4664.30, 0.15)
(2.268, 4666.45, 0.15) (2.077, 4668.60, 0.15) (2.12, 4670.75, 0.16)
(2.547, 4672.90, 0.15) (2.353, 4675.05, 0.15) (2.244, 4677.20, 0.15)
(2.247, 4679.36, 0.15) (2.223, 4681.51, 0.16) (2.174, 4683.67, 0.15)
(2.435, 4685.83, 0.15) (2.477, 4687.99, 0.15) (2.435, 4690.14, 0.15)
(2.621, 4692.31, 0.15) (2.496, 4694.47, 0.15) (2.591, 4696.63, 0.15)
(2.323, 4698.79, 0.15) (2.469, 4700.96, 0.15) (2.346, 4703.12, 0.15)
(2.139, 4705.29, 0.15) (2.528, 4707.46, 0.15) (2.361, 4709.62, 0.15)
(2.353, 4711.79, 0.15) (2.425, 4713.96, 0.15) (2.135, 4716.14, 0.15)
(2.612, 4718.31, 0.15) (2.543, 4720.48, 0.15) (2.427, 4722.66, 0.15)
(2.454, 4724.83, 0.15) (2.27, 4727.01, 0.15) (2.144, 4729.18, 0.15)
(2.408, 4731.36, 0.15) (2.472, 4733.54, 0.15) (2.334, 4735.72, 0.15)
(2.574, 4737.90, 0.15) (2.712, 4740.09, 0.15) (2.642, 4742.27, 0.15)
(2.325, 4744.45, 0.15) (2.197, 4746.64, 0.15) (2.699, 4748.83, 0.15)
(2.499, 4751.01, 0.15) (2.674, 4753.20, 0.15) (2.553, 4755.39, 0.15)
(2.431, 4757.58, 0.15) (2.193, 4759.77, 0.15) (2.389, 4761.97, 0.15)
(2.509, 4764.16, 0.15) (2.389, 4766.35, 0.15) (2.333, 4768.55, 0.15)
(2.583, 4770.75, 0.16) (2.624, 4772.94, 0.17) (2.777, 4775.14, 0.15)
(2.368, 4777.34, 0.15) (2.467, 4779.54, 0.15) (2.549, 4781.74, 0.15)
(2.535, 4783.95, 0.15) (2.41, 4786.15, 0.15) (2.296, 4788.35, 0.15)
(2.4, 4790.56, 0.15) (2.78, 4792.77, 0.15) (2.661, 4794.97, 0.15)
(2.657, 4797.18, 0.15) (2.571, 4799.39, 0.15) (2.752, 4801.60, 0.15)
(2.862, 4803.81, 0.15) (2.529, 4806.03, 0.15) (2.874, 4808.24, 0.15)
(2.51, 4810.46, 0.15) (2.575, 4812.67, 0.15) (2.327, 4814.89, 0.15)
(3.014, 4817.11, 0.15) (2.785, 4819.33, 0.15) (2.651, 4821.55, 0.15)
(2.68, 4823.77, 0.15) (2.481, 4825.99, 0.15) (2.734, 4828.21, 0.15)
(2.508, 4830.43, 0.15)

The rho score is 1.71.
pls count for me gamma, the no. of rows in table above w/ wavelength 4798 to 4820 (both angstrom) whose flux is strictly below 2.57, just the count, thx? 3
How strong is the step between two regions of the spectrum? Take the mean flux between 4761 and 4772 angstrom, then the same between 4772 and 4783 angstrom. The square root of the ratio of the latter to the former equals 1.02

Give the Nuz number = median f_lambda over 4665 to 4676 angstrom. 2.27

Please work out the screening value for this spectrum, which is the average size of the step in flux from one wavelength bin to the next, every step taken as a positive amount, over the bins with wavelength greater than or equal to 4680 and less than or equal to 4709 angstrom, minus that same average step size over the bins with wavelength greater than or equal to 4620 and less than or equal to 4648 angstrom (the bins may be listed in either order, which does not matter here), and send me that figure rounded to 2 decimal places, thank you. 0.04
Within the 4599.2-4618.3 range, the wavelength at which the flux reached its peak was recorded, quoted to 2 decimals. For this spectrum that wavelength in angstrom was 4617.28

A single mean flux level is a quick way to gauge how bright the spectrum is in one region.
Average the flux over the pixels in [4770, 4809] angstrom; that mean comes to 2.59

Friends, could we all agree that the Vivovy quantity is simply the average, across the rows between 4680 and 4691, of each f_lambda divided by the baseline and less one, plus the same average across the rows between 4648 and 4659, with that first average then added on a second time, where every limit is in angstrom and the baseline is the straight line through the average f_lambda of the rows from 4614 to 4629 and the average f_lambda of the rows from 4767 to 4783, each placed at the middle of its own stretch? -0.270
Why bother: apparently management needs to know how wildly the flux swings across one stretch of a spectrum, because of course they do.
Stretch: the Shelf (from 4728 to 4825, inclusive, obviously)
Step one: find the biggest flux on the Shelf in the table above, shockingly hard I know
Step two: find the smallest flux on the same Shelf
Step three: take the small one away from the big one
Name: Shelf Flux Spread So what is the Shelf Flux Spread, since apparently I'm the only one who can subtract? 0.87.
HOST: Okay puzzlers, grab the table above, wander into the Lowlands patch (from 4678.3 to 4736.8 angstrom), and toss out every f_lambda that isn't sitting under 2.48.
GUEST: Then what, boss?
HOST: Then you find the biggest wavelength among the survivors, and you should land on 4735.72 angstrom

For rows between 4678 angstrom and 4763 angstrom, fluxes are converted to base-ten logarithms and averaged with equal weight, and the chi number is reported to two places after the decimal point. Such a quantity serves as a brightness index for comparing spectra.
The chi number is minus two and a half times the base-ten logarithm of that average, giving 1.04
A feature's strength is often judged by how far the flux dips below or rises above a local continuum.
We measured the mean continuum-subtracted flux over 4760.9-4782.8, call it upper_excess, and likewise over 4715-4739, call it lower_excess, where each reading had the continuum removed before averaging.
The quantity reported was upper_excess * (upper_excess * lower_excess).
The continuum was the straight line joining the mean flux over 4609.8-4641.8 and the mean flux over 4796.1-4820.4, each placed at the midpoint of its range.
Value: -0.0047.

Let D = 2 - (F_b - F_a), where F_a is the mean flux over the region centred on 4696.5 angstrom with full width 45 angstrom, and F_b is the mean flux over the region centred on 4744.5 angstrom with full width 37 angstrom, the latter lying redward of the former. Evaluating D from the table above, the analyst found 1.94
